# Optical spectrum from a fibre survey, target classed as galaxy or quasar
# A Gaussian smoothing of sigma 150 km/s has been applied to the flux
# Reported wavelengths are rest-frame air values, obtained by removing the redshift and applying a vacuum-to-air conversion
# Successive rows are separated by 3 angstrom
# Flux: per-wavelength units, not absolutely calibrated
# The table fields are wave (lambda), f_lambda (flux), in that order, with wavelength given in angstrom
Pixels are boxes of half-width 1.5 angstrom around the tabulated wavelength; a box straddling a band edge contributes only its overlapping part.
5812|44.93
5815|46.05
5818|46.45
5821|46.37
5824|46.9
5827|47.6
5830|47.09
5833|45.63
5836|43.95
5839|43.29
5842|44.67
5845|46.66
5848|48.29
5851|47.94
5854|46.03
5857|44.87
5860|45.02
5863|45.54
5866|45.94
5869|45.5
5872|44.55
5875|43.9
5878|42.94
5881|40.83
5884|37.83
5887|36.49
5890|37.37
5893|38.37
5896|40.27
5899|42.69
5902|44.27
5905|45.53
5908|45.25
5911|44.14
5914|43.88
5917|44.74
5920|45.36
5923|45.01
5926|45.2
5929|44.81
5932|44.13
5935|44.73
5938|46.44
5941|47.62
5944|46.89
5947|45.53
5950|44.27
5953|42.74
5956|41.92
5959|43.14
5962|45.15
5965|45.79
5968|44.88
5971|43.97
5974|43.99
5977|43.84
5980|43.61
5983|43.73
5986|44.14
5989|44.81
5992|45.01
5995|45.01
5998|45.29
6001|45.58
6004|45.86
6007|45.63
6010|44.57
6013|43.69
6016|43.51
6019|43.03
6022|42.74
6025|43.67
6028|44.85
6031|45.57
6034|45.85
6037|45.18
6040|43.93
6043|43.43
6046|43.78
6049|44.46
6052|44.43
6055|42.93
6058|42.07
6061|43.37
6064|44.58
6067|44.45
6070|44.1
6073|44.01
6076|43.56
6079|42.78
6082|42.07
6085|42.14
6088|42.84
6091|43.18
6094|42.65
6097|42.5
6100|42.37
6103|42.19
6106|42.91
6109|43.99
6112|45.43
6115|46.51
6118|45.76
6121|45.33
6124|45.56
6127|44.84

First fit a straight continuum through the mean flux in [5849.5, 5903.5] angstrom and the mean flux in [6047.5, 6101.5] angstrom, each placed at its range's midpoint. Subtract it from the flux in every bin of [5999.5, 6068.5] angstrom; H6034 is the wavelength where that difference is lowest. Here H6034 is 6058 angstrom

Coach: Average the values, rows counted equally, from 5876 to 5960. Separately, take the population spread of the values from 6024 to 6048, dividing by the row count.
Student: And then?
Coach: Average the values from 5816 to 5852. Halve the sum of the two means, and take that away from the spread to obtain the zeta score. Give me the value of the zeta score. -43.9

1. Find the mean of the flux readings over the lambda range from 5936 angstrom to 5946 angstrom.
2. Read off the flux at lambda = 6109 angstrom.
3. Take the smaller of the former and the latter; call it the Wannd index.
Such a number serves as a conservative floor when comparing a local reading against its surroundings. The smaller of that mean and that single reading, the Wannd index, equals 44.0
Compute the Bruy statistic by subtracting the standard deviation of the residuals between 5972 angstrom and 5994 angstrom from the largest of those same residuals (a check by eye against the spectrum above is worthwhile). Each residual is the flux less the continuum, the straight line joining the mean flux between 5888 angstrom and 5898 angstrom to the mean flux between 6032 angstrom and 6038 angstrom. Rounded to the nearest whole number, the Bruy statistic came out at 1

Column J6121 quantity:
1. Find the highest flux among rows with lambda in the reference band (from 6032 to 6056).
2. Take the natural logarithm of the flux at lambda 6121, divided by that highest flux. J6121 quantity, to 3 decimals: -0.011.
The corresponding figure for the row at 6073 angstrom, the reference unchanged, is -0.041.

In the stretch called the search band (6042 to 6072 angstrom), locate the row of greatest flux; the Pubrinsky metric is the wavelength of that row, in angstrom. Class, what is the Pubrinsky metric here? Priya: 6064 angstrom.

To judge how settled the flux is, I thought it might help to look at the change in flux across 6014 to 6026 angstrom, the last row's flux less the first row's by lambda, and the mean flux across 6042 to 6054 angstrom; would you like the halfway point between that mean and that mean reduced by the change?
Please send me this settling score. 43.9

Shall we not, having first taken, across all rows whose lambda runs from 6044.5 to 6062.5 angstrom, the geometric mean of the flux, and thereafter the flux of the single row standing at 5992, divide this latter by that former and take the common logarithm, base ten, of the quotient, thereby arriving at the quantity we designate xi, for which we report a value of 0.015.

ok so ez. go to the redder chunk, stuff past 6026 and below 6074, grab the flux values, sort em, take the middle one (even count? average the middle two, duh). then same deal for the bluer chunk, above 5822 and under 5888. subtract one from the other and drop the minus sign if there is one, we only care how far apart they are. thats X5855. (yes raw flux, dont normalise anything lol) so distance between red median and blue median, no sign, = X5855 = 1.0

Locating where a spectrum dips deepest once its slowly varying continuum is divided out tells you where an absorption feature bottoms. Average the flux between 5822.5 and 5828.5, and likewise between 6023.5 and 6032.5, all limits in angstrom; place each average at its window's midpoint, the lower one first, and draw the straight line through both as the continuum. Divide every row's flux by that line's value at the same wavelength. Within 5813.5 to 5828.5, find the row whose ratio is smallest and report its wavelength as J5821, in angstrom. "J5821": 5815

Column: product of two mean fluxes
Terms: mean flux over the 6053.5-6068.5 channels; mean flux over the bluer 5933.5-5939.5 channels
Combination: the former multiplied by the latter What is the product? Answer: 1982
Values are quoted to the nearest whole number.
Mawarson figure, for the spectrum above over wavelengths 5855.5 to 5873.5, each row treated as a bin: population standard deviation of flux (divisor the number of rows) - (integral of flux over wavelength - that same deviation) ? -813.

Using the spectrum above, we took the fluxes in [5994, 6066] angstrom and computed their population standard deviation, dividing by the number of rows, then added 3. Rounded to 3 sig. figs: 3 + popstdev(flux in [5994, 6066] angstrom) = 4.06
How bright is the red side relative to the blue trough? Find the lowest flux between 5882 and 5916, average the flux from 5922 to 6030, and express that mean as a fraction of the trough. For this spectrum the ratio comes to 1.22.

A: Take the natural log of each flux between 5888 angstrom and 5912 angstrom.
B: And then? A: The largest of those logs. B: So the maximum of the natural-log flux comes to 3.818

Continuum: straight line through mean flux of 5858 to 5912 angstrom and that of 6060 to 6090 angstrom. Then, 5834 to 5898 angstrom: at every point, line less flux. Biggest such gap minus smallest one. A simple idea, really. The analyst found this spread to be 12.0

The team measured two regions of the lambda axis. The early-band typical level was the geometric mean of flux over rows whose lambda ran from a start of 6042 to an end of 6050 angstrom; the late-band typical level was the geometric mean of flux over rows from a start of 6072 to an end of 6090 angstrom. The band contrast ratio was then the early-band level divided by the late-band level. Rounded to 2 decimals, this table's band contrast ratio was 1.02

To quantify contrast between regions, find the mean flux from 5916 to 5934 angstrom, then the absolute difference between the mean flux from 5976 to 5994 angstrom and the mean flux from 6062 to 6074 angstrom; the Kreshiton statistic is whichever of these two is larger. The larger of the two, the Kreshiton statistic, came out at 44.9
